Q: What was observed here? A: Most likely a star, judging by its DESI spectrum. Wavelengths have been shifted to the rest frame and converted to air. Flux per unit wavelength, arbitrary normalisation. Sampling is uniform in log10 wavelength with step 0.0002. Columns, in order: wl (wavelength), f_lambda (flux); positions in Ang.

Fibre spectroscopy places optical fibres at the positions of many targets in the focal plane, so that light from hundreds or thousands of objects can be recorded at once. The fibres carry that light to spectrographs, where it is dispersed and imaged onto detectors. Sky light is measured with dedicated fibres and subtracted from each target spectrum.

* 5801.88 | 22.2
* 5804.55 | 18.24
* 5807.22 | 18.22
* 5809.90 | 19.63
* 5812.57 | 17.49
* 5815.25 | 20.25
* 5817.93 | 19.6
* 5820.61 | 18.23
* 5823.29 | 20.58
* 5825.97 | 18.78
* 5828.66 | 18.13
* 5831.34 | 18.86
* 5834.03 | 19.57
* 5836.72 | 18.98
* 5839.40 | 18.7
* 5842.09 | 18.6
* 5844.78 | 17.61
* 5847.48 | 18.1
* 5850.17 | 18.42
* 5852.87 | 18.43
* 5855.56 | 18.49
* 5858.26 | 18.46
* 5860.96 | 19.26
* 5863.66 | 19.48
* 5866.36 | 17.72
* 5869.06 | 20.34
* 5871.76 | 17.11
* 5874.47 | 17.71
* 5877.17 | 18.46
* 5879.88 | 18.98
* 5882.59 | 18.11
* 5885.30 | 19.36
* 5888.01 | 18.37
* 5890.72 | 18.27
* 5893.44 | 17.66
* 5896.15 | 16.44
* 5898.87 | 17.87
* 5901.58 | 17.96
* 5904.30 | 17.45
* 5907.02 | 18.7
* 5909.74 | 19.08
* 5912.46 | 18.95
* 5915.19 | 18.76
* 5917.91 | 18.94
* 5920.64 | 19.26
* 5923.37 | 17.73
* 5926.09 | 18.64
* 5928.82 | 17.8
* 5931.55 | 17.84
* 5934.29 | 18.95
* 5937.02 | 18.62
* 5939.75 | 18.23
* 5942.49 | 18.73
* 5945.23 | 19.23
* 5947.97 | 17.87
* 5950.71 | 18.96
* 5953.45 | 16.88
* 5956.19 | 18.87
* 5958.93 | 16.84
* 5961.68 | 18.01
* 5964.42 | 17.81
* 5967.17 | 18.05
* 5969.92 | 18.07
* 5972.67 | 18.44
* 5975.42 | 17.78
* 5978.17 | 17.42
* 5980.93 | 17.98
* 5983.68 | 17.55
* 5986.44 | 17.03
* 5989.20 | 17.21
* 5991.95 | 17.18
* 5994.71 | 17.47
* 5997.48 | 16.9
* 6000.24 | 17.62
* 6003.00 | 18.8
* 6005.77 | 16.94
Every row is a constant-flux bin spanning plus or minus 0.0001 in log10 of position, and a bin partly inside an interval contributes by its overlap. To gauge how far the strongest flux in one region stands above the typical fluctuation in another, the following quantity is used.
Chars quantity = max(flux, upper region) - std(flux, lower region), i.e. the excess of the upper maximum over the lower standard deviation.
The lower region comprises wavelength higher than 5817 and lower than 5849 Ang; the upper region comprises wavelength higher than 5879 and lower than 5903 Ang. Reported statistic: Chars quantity 18.6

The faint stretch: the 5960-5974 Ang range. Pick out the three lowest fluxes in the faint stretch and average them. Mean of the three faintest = 17.96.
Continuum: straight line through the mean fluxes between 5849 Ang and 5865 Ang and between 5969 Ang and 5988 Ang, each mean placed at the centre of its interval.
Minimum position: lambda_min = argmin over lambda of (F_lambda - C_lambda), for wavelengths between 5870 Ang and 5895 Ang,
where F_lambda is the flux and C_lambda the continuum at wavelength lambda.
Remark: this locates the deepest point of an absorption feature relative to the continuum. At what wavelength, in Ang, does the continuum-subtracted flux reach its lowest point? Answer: 5871.76 Ang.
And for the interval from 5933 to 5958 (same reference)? 5953.45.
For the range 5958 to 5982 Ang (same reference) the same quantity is 5958.93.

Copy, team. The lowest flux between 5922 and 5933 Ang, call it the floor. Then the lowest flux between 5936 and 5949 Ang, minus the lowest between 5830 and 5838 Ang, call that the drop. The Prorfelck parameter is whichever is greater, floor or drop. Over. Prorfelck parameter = 17.7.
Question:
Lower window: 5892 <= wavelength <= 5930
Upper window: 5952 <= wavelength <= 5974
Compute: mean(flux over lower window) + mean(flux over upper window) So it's 36.1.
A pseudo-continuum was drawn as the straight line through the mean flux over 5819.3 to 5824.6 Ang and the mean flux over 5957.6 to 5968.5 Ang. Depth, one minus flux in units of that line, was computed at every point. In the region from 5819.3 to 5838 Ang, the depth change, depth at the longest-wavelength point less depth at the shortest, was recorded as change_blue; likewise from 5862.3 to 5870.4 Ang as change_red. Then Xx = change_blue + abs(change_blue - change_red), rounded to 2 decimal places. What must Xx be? -0.05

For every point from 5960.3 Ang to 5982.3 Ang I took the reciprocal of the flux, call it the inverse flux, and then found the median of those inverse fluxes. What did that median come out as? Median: 0.0556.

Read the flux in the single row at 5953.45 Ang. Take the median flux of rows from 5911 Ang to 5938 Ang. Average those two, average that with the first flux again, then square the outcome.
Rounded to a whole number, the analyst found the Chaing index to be 301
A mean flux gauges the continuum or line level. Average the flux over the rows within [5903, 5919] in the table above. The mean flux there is 18.6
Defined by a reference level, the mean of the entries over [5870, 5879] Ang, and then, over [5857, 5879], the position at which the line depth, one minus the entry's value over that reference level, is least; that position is 5869.06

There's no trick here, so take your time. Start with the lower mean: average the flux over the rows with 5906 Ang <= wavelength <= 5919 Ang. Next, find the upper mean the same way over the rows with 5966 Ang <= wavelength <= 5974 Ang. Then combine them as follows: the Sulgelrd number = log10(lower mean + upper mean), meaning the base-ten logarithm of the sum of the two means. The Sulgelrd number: 1.57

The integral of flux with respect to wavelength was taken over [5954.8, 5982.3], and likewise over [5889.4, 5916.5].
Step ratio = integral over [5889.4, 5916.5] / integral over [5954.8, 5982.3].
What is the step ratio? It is 1.00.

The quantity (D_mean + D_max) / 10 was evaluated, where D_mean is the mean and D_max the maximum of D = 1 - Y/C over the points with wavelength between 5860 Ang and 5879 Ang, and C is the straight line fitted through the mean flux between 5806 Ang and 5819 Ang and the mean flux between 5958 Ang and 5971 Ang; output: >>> 0.0076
